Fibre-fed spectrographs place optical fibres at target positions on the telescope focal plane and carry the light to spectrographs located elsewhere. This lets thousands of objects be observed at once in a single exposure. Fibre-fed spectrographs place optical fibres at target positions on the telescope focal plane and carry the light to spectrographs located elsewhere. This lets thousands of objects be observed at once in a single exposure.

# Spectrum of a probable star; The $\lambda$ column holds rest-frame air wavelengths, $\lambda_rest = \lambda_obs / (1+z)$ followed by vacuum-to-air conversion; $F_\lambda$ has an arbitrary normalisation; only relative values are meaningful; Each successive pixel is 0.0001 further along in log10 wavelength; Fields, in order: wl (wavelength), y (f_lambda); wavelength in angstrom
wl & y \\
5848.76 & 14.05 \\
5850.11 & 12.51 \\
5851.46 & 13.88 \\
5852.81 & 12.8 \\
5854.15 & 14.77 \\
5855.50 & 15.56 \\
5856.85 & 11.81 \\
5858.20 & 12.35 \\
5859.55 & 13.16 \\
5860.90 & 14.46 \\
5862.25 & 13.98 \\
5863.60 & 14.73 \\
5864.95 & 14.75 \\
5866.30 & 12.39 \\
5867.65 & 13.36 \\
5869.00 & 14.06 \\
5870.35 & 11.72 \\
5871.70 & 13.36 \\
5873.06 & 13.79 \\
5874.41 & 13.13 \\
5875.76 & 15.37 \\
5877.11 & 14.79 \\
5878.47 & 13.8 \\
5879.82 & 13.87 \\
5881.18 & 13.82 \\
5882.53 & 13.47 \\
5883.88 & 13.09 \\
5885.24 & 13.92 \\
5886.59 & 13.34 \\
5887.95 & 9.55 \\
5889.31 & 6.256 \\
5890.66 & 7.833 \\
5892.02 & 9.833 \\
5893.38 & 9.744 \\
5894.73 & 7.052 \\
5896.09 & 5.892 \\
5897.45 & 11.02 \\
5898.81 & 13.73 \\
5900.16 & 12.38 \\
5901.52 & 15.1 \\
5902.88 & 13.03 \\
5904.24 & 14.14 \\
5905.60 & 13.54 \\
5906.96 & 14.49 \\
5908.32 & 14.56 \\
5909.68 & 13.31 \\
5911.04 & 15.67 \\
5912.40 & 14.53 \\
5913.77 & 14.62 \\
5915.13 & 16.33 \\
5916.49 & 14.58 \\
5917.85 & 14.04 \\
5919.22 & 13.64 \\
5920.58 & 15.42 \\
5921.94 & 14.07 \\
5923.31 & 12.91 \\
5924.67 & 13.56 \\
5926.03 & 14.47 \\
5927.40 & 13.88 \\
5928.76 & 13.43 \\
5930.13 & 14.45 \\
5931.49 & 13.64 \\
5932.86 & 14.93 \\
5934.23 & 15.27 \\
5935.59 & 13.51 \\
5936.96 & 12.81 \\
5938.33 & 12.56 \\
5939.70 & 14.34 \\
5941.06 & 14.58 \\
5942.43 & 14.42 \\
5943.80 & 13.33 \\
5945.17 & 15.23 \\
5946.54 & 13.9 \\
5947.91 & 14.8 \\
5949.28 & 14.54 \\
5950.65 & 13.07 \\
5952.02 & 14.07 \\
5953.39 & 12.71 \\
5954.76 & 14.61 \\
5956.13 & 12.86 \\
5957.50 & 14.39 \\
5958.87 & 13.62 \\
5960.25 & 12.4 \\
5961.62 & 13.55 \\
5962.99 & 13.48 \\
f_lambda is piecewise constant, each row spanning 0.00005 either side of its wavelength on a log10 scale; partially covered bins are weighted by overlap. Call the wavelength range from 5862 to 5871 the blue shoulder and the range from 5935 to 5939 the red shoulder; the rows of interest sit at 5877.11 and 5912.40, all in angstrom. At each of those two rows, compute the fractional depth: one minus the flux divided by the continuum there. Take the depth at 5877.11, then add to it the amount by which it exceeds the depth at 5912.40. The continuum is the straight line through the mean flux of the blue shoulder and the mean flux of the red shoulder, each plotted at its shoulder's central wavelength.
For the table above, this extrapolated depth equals -0.09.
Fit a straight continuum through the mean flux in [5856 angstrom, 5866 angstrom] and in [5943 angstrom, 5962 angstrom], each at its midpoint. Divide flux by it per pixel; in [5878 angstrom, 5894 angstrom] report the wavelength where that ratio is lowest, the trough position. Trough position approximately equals 5889.31 angstrom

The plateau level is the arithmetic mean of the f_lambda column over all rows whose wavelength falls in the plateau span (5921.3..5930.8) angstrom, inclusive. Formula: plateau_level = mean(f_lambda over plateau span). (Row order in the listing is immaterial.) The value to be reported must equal 13.82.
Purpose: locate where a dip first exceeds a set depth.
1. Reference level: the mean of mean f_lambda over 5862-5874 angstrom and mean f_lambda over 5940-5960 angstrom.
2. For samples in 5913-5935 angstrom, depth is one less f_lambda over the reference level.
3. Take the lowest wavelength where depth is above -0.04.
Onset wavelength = 5917.85 angstrom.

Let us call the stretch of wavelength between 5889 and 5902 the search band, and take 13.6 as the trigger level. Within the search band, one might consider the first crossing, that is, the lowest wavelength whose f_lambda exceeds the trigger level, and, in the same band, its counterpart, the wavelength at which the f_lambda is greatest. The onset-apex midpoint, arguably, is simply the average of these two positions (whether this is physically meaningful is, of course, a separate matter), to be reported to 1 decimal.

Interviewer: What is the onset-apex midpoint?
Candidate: 5900.2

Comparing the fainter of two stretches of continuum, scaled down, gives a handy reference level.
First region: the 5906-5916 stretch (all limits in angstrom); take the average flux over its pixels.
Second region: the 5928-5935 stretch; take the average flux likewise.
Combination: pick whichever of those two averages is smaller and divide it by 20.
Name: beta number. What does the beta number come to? 0.72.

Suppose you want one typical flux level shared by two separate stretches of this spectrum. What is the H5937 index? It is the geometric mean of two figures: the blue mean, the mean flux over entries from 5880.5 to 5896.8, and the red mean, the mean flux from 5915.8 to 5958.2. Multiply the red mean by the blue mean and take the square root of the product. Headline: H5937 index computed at 12.0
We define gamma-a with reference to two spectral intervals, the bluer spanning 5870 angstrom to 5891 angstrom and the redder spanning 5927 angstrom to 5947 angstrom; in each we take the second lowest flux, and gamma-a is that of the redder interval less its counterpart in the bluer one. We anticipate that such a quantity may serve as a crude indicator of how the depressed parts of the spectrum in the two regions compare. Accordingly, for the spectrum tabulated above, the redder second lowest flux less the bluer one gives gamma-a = 5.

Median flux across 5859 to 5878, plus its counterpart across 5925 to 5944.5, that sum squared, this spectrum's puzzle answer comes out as 784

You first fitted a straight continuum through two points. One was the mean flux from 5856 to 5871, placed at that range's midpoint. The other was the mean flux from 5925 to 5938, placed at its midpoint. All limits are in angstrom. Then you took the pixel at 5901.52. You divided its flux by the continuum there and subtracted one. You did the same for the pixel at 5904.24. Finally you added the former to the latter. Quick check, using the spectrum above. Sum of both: 0.13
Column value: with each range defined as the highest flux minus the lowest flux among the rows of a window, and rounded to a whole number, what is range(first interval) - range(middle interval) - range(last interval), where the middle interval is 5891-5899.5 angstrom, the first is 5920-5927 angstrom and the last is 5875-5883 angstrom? -7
